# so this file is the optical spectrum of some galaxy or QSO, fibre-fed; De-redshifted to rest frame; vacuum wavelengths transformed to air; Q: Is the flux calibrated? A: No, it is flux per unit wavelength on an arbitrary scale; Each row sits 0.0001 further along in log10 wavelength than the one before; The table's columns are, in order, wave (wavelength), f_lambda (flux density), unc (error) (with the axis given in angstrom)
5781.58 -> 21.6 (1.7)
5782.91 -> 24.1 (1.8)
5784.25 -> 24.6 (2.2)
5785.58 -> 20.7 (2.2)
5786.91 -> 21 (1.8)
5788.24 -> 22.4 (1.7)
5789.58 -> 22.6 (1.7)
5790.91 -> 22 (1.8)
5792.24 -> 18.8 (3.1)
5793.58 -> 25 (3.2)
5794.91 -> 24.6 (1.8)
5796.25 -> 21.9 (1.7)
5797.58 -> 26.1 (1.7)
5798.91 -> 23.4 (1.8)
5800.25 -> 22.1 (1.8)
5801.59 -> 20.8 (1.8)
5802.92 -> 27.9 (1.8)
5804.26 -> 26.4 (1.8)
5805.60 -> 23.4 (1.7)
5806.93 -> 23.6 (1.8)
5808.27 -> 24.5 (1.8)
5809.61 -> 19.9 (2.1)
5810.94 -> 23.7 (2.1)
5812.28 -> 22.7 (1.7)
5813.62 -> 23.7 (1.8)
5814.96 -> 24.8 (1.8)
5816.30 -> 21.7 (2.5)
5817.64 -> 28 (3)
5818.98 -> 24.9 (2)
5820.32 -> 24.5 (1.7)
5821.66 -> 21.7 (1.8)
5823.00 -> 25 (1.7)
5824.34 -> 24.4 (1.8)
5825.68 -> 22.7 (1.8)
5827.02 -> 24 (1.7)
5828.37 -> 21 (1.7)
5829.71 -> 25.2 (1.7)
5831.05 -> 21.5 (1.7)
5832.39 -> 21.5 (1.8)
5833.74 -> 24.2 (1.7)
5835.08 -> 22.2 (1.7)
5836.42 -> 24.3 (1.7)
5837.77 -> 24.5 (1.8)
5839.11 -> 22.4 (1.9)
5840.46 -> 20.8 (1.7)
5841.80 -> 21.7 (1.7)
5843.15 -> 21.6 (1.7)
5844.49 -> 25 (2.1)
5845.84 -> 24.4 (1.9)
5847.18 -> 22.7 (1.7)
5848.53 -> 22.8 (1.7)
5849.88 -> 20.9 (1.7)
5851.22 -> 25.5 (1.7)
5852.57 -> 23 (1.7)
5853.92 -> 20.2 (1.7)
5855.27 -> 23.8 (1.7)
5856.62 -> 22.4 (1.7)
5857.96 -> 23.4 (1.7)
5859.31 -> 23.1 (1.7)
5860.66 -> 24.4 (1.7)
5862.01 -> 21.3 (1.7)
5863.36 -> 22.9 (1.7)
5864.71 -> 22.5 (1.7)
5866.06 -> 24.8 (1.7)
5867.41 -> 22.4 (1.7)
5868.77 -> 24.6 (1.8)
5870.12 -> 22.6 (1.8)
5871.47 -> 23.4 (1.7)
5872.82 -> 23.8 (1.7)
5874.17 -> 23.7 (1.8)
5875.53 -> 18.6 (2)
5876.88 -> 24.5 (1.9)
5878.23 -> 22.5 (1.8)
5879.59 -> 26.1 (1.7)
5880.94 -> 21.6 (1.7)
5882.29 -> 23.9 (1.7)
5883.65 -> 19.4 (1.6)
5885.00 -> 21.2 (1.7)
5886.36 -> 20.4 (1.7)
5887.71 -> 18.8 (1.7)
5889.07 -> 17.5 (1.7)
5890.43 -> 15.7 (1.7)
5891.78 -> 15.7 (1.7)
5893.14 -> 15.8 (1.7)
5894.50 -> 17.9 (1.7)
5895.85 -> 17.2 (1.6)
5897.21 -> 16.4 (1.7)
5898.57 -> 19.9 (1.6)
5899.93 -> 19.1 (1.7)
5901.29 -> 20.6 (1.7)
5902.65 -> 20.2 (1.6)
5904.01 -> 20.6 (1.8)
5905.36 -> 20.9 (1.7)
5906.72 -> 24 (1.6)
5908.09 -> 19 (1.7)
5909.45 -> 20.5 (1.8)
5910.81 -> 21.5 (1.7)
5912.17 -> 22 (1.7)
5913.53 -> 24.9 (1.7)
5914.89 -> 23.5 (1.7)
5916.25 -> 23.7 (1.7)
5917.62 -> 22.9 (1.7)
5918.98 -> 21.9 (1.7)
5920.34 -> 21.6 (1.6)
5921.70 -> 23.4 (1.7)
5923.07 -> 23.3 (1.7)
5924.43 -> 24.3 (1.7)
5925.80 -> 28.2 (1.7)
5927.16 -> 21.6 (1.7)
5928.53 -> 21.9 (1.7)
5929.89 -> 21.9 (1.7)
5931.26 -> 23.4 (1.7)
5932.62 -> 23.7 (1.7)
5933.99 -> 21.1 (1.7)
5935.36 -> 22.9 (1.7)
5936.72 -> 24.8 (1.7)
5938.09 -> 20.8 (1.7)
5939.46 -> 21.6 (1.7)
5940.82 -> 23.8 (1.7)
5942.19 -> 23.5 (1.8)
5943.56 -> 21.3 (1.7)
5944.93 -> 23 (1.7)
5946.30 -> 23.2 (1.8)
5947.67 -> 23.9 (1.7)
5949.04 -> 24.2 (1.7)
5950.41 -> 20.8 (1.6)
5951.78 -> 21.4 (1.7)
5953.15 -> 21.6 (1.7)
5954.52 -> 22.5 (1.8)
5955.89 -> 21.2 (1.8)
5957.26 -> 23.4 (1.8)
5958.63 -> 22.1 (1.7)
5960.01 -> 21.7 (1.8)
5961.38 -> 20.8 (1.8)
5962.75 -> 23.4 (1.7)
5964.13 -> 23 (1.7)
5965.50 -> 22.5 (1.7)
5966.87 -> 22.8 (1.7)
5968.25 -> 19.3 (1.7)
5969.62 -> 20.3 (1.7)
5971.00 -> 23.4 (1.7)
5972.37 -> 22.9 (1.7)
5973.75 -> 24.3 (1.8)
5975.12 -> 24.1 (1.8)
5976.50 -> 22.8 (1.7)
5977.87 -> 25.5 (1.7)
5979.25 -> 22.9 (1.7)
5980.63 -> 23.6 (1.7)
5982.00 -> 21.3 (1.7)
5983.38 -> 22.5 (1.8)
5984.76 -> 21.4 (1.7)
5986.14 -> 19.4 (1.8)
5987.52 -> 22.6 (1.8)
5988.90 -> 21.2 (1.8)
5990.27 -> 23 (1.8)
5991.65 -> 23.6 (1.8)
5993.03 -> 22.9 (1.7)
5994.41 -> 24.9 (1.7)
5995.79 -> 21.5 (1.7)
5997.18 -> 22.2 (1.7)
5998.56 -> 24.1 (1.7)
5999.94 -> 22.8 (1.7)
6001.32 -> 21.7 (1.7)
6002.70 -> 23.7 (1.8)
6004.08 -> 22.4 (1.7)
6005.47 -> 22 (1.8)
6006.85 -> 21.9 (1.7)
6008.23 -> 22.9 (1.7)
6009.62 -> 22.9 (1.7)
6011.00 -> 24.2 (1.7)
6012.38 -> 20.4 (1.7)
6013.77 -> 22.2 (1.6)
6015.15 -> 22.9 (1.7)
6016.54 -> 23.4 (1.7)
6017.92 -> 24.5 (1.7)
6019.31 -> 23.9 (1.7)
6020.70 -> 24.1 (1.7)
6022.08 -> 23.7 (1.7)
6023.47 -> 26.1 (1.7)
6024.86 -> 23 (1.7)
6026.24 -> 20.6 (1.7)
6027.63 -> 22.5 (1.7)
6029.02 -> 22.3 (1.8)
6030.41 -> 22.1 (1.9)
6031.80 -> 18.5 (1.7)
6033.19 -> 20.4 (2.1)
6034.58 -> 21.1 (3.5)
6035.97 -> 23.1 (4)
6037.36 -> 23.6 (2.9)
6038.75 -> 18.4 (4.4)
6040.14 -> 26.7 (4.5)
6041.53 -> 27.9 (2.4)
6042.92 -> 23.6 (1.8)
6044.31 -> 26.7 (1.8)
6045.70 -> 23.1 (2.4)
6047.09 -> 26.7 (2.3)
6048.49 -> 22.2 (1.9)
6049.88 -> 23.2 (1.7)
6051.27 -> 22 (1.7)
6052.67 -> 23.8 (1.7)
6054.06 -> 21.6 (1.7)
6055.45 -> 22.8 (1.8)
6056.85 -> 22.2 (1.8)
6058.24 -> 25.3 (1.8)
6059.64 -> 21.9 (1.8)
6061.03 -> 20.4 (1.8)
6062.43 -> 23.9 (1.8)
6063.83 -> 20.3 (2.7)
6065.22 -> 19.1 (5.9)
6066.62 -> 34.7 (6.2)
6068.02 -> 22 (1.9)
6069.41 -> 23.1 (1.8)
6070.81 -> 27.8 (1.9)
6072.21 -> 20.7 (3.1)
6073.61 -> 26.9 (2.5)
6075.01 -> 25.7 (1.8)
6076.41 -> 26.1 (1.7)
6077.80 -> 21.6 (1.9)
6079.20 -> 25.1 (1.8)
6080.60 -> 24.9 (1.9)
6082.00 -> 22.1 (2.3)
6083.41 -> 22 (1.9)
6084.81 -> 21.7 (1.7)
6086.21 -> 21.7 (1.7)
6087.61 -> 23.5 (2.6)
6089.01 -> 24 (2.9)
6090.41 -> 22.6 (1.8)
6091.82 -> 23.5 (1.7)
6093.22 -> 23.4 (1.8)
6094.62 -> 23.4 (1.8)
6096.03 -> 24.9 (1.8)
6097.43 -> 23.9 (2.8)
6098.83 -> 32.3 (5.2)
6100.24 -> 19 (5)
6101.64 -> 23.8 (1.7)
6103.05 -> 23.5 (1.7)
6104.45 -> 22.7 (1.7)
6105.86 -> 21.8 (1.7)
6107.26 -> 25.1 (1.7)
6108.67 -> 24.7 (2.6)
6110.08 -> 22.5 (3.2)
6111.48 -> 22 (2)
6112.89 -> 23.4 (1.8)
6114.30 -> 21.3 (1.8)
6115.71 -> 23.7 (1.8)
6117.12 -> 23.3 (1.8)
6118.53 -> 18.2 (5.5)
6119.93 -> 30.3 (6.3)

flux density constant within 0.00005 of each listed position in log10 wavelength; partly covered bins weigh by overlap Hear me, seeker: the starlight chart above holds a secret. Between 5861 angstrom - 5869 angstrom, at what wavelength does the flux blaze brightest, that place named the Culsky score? 5866.06 angstrom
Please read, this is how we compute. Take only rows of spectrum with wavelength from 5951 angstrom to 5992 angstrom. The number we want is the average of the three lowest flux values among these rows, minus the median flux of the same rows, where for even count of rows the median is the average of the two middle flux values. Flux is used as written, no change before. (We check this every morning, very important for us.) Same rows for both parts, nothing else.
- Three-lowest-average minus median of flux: -2.9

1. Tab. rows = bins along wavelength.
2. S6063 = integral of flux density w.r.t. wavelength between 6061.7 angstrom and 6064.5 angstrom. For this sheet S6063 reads 61.7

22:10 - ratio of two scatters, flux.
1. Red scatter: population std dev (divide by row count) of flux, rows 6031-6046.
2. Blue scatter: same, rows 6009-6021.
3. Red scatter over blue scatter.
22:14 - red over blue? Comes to 2.6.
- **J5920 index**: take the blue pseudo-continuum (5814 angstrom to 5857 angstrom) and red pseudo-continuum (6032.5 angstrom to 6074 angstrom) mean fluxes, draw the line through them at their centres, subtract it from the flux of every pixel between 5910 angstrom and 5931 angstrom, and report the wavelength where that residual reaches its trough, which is 5910.81 angstrom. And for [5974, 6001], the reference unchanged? 5986.14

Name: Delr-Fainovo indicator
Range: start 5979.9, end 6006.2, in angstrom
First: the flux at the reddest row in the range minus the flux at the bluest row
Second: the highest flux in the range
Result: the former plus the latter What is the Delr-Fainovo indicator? 23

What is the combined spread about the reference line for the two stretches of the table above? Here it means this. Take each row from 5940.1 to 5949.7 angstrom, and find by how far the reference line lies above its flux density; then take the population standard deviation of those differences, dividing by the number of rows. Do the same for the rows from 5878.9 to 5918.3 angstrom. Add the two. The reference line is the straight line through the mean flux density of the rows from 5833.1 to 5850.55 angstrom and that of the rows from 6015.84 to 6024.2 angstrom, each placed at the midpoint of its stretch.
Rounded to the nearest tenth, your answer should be 3.6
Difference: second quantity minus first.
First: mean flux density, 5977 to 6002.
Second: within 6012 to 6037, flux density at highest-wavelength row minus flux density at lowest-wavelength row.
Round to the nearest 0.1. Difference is -19.9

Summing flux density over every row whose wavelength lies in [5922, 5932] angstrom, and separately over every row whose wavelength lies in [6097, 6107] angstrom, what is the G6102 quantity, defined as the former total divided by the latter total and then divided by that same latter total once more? 0.0059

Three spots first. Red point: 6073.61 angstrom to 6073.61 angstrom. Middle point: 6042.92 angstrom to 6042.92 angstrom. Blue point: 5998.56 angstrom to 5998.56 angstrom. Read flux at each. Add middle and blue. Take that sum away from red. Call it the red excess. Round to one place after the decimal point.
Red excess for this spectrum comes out -20.8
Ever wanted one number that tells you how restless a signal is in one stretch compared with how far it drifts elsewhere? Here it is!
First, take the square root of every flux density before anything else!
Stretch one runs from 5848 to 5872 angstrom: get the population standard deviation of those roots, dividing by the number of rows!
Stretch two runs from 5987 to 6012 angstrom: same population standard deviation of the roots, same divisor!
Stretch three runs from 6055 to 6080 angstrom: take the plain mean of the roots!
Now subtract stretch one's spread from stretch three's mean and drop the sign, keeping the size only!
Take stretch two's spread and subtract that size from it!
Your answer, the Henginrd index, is -4.63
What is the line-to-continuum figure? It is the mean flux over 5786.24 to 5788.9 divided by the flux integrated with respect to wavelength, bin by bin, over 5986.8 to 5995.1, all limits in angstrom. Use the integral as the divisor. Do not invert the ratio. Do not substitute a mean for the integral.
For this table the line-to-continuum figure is 0.11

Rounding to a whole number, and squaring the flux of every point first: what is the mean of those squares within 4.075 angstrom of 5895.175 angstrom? 296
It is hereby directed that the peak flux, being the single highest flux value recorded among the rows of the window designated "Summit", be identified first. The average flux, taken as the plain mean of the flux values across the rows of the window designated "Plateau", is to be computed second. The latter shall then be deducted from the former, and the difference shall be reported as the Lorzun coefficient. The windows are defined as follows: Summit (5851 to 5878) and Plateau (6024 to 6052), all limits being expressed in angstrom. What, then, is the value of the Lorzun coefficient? 2.6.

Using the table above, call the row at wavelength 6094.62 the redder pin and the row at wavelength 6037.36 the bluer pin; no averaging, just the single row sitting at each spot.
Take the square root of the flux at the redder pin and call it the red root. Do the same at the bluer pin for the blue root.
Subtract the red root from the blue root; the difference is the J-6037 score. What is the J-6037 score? 0.0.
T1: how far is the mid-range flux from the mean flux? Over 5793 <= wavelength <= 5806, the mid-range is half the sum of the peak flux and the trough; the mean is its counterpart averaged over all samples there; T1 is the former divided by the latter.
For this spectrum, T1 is 1.01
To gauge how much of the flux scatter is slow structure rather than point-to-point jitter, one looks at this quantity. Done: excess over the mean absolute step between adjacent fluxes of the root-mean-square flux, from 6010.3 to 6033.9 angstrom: 21.2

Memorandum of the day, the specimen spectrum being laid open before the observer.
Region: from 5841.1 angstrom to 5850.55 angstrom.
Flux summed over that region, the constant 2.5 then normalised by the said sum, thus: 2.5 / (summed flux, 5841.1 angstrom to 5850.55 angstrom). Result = 0.0157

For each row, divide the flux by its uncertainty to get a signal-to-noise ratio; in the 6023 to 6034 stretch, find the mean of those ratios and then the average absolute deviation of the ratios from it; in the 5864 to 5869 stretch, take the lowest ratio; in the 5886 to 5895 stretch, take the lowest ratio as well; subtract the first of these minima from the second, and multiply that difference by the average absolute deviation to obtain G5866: -5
